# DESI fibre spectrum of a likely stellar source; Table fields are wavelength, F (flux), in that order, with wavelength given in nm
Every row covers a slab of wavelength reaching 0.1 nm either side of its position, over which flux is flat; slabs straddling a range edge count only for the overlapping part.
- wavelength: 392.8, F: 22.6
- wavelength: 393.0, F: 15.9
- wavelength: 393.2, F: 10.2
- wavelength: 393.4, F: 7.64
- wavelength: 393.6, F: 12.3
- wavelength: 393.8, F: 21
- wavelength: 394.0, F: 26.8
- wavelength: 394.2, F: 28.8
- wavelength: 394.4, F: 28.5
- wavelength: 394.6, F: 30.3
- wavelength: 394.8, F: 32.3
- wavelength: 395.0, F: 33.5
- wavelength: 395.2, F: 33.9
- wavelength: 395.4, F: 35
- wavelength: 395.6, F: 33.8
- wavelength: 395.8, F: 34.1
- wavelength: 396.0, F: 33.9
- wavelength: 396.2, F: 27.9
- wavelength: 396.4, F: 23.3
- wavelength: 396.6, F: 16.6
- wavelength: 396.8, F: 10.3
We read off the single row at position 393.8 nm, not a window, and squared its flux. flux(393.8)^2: 441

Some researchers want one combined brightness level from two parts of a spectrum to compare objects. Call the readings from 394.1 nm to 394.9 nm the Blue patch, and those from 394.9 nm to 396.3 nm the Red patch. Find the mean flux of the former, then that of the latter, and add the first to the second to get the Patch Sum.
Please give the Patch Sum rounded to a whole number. 63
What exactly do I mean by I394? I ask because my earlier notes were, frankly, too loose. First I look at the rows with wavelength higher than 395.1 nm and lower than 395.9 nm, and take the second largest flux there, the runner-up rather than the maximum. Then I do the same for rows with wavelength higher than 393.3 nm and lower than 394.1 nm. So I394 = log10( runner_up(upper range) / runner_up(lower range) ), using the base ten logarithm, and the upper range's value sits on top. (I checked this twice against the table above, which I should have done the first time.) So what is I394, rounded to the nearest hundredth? 0.21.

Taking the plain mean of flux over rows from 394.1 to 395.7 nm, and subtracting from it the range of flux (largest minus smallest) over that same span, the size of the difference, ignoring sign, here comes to 26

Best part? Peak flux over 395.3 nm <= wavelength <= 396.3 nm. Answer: 35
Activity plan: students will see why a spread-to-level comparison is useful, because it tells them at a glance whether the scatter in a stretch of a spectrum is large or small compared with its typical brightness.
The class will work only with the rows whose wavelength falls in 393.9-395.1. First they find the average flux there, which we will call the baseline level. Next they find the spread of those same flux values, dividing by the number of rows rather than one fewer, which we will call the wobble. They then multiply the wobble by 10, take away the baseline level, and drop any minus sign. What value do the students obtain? 7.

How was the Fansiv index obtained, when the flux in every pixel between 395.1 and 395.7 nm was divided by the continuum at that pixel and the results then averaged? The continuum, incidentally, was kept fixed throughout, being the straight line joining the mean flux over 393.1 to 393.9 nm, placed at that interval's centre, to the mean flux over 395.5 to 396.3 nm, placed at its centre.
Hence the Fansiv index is 1.2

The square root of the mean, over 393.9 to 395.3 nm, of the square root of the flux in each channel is 2.35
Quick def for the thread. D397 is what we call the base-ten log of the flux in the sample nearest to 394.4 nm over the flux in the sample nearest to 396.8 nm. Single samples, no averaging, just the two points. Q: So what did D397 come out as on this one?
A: 0.44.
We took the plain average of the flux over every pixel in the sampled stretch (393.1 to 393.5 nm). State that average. 8.9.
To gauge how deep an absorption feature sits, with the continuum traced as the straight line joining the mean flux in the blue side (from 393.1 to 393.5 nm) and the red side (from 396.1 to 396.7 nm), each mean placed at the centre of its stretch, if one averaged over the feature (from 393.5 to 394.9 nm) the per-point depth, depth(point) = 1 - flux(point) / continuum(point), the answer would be -0.97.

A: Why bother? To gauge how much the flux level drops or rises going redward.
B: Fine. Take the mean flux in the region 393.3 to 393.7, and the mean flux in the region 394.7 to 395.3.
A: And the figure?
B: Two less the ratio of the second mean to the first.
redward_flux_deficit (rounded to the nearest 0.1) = -1.3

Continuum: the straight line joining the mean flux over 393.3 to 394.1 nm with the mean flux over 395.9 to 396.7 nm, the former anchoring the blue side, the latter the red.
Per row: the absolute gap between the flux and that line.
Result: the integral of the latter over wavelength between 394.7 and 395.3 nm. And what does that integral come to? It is 7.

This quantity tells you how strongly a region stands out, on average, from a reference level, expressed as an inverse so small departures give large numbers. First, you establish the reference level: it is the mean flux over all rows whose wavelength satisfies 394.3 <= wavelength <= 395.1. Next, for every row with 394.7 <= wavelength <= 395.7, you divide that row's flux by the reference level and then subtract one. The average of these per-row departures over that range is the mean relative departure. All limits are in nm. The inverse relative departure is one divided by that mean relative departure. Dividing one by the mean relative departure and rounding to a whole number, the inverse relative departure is 12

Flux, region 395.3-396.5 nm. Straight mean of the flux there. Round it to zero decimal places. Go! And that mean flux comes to 31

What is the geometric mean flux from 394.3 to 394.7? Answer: 29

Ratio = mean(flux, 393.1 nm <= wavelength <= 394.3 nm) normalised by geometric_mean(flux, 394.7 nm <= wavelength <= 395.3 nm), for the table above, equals 0.54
